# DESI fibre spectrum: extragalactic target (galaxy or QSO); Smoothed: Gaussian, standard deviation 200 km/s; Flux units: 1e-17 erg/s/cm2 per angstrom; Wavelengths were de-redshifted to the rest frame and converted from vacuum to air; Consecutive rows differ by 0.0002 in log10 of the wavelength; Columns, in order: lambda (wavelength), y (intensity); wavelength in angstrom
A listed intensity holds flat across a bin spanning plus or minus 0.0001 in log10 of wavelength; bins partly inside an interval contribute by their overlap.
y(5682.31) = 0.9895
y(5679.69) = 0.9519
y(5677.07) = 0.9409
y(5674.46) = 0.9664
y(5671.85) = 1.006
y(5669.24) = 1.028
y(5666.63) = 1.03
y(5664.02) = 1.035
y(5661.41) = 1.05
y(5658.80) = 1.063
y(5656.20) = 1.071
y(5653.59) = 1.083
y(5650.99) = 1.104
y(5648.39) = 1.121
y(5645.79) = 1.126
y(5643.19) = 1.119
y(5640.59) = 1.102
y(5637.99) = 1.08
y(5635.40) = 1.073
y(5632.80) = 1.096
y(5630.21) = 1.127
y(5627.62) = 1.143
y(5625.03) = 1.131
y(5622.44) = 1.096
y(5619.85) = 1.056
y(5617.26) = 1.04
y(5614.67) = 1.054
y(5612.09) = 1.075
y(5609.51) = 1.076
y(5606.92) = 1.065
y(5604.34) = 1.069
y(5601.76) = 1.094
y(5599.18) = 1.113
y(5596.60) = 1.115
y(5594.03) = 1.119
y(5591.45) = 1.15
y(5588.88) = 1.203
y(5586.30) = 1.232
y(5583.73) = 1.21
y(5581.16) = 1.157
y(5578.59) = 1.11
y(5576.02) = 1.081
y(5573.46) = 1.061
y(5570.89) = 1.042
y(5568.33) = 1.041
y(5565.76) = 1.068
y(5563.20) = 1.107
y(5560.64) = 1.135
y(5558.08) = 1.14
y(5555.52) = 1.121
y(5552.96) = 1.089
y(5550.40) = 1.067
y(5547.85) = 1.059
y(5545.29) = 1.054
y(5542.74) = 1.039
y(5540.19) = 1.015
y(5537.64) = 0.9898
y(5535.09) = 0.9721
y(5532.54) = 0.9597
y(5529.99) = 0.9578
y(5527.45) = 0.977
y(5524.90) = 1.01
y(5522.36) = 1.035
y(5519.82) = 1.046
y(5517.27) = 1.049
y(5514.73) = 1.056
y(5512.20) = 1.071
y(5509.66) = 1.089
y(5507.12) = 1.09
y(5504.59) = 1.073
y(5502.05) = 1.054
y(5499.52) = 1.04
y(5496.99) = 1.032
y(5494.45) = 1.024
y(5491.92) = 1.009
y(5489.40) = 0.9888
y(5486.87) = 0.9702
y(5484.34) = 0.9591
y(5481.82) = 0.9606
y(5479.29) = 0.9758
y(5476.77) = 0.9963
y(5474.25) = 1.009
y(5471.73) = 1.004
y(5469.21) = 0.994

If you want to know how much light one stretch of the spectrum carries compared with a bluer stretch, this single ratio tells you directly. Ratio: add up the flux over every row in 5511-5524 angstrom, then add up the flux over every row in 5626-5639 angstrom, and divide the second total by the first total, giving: 1.05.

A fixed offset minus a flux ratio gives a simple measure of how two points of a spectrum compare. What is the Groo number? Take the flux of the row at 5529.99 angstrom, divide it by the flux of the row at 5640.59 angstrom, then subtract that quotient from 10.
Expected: 9.13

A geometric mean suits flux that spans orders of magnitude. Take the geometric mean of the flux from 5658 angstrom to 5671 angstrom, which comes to 1.04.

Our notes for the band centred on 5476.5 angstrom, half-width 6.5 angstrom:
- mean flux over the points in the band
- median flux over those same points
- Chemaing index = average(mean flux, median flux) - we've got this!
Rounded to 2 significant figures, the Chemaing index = 0.99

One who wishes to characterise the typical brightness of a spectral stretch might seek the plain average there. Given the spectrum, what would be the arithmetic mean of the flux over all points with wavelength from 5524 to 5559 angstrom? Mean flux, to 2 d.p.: 1.03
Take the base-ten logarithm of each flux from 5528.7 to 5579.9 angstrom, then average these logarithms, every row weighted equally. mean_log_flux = 0.0229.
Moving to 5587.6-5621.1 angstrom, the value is 0.0389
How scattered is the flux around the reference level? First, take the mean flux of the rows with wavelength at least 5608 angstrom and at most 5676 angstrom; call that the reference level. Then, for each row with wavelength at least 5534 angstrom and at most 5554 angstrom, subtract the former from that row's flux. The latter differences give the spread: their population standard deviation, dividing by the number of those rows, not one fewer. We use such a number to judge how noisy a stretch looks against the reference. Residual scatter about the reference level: 0.038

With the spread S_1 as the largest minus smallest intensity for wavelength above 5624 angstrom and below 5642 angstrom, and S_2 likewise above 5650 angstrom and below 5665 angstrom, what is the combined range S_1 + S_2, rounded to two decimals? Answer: 0.14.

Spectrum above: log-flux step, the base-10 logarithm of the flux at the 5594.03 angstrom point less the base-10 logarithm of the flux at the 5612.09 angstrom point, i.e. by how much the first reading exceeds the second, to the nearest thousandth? 0.017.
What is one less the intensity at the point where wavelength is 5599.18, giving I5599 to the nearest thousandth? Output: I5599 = -0.113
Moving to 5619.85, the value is -0.056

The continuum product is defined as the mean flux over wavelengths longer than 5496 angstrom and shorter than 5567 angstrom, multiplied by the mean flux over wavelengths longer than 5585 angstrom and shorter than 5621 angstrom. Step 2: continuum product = 1.16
